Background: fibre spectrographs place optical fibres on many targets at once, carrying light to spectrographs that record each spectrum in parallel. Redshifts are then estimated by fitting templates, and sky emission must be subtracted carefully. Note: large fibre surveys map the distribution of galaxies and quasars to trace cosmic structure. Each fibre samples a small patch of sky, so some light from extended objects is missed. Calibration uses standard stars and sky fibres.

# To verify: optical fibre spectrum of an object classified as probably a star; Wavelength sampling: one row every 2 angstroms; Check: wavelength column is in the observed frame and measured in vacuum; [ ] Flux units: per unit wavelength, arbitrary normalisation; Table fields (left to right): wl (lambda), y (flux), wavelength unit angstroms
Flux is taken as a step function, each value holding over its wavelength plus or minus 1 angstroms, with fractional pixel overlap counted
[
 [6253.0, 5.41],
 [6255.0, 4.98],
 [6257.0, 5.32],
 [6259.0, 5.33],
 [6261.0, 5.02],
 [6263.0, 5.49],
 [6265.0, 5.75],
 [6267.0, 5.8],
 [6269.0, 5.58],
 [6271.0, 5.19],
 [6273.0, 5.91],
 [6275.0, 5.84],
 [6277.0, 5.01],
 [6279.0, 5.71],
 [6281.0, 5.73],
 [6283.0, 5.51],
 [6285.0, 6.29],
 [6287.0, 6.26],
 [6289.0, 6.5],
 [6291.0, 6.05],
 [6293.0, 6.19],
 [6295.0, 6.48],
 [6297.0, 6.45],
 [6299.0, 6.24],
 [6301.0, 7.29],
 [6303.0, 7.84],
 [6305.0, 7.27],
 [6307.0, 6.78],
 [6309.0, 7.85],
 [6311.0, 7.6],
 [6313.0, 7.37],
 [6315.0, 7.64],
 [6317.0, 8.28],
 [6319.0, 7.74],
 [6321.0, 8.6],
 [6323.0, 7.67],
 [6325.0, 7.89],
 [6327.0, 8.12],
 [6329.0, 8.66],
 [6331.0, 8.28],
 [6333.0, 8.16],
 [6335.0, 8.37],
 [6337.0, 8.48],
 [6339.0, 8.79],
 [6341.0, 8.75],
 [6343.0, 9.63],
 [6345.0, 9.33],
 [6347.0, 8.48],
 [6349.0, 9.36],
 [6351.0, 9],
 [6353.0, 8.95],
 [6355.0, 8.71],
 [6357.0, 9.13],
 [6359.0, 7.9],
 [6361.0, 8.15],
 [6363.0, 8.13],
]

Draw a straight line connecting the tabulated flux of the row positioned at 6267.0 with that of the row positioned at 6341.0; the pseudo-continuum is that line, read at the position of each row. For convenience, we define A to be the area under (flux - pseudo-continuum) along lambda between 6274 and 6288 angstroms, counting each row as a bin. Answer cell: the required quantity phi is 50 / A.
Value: -6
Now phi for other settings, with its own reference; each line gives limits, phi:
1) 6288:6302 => -8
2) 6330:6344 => 77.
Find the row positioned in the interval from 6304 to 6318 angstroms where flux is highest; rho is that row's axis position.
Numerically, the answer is 6317.0 angstroms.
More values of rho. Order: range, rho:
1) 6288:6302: 6301.0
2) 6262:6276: 6273.0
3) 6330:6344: 6343.0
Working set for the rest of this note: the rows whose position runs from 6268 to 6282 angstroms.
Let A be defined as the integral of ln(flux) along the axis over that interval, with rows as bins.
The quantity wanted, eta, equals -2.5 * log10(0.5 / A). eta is 4.20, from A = 24.0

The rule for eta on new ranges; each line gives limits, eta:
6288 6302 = 4.29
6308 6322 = 4.40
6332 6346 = 4.46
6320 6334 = 4.42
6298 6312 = 4.36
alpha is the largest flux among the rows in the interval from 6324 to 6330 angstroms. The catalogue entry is 8.66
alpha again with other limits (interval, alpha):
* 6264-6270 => 5.8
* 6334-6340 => 8.79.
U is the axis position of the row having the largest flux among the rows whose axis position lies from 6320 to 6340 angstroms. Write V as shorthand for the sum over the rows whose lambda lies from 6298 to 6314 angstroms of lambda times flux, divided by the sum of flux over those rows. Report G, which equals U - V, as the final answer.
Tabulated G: 32.8 angstroms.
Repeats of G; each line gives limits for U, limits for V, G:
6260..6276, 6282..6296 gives -16.1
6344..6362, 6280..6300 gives 58.8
